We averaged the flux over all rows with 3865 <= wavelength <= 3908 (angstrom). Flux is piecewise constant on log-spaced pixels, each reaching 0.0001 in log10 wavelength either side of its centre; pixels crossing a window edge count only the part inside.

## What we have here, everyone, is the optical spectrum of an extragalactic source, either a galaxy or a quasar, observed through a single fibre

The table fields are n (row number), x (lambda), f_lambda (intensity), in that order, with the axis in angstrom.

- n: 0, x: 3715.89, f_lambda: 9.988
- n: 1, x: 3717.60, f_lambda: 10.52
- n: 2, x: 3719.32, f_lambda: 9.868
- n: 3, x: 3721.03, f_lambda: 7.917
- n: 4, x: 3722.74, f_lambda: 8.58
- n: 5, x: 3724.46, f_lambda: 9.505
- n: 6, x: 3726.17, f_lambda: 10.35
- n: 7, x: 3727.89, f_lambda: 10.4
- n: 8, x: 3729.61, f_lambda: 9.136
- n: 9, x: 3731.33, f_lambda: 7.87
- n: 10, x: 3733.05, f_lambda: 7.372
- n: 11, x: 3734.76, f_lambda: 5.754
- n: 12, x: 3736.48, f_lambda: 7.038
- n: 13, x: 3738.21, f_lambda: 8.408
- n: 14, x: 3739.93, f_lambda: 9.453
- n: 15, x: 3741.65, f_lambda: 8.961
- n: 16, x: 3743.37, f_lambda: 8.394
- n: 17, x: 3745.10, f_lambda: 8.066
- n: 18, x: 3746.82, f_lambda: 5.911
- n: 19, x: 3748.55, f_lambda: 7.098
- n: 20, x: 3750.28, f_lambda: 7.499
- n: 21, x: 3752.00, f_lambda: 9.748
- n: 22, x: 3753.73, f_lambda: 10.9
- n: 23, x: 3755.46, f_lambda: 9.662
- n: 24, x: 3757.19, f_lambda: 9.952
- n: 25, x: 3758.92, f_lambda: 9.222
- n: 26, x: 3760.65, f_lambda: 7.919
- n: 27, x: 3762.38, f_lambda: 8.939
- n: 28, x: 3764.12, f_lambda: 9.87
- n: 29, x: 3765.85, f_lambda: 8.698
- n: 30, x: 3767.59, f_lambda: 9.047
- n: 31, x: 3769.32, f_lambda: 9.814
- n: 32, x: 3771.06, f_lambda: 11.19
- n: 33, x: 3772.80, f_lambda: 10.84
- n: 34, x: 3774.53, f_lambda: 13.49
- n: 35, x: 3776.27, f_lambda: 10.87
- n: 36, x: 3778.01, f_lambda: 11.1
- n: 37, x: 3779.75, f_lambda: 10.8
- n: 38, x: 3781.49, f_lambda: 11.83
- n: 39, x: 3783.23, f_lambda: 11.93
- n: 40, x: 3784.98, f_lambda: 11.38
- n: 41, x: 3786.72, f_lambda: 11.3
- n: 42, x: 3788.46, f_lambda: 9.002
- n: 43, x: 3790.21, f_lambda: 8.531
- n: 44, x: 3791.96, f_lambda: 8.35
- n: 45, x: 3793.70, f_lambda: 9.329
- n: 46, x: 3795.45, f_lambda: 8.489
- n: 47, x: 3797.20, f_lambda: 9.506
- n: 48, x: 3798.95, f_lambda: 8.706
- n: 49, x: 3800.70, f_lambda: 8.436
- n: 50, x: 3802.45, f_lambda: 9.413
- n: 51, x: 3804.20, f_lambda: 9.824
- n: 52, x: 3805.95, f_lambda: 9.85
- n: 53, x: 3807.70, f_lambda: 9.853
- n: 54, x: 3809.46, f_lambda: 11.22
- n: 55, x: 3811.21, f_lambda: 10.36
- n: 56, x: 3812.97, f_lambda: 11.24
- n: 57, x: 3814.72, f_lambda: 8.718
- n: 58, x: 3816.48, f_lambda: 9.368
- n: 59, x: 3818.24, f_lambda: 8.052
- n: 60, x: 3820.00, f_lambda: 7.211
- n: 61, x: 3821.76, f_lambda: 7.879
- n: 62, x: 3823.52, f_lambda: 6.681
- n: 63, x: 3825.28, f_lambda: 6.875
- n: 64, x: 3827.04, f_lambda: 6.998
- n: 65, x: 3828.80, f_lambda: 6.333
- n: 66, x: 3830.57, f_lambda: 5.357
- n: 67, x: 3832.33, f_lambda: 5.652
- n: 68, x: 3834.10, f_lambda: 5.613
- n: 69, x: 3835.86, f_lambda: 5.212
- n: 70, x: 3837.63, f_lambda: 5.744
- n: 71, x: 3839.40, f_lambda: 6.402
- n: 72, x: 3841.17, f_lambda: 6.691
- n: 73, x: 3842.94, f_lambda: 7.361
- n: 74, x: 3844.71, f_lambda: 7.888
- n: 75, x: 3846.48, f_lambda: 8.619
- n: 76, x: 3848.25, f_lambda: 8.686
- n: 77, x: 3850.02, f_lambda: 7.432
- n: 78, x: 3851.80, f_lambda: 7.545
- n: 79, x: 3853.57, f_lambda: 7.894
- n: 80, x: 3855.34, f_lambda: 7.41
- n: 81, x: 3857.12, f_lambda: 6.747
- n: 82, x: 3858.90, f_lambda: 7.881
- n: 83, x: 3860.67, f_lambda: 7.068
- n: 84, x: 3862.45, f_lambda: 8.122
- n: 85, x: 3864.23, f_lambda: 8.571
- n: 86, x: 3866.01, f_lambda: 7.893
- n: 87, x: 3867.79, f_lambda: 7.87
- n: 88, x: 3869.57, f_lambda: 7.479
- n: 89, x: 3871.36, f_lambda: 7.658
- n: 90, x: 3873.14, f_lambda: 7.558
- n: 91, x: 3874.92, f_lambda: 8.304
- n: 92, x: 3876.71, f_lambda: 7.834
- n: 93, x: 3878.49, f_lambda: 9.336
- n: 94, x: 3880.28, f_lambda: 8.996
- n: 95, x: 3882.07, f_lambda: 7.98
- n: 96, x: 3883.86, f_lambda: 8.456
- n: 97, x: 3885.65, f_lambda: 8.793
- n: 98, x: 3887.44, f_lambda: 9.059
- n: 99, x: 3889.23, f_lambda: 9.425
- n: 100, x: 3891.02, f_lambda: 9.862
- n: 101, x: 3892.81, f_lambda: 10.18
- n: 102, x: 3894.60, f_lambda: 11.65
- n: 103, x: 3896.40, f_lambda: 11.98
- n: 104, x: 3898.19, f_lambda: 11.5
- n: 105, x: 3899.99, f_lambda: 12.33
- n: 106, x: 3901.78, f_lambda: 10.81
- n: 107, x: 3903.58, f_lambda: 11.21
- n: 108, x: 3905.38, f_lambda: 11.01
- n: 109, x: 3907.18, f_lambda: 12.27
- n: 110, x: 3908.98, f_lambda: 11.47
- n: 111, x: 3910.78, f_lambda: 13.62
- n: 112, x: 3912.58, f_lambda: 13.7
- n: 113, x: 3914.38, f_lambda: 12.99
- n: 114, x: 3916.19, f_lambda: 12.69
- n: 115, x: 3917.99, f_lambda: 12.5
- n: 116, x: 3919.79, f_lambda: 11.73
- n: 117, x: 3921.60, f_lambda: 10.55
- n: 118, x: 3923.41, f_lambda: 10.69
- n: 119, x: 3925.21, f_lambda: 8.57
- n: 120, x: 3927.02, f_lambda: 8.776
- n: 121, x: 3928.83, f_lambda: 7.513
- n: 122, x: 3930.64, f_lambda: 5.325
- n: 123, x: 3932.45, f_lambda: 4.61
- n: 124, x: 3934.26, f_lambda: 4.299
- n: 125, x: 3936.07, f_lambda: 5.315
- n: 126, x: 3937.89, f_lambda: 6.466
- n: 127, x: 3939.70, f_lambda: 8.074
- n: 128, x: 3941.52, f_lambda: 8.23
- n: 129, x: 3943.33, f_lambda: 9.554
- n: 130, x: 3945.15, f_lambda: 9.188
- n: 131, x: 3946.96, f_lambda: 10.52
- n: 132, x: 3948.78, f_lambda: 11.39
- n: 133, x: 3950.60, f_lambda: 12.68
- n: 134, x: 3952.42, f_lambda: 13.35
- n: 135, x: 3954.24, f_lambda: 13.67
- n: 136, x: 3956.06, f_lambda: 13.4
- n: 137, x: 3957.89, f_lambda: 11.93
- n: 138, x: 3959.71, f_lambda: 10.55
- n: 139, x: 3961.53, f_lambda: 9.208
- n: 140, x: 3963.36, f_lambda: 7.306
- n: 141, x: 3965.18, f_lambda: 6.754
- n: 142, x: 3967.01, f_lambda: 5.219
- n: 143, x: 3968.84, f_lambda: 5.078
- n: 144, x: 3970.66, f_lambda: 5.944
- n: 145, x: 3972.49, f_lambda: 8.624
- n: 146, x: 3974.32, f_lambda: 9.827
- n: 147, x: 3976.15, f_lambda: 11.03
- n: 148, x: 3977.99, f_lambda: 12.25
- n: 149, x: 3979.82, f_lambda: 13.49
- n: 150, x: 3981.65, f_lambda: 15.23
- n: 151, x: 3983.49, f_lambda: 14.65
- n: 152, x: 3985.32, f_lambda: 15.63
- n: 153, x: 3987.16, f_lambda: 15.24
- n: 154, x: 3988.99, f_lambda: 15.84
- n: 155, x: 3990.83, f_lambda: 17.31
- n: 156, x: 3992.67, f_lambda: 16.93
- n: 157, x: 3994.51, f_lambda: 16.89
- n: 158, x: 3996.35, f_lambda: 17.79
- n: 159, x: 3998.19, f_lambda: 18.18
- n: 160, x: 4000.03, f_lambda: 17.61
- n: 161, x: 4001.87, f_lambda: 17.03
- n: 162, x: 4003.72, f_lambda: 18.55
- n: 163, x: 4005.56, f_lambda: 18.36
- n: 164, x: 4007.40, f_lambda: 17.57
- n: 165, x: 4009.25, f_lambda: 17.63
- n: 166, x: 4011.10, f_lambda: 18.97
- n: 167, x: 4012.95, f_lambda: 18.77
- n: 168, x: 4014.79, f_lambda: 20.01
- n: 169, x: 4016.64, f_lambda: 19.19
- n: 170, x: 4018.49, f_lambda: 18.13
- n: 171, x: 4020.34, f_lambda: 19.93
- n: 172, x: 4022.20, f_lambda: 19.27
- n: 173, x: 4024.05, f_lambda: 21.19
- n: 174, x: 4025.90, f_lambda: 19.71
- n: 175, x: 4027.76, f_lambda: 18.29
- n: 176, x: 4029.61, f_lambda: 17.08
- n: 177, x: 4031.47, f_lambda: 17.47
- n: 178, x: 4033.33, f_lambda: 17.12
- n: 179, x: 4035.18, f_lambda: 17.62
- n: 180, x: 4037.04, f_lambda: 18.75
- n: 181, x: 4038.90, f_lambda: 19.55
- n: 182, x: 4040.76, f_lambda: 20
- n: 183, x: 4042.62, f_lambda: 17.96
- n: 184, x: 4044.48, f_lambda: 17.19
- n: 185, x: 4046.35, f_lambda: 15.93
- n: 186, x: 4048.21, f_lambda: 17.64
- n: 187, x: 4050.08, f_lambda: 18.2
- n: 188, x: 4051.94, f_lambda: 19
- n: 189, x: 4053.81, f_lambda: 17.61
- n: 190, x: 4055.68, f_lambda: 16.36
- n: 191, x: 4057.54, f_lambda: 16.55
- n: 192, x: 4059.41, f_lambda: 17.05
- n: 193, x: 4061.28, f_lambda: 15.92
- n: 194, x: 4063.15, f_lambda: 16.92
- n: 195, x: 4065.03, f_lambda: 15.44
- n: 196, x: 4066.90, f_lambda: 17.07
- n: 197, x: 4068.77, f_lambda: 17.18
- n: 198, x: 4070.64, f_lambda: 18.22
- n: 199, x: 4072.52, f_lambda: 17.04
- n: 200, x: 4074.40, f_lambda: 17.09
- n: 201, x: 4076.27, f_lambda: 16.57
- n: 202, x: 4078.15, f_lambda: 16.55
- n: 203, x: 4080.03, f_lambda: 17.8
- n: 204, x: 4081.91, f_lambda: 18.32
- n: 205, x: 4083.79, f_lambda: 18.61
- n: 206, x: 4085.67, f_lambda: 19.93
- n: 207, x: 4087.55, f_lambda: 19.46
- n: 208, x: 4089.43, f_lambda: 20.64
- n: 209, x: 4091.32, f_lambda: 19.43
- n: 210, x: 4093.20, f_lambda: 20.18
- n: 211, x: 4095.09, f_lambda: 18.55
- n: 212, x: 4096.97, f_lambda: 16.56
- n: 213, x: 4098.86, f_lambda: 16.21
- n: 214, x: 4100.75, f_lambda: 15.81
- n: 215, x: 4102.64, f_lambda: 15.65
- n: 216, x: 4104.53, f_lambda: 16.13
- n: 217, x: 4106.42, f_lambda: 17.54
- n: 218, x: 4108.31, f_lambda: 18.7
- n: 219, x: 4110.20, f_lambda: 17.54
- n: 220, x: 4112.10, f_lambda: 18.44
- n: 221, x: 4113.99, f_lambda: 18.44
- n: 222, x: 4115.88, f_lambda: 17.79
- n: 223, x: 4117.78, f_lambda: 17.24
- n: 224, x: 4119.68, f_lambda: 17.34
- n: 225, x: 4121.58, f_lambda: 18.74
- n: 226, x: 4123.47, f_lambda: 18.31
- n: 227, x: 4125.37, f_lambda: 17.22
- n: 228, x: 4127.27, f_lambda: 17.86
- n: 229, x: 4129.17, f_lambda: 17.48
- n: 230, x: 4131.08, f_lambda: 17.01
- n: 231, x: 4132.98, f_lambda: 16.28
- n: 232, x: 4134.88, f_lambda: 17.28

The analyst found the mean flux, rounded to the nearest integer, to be 10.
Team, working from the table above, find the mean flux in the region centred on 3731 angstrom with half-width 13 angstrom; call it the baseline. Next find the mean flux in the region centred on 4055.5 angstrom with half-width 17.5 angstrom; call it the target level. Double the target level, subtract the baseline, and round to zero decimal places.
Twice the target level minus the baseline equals 26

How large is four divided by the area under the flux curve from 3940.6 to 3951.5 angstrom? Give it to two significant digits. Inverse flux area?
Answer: 0.036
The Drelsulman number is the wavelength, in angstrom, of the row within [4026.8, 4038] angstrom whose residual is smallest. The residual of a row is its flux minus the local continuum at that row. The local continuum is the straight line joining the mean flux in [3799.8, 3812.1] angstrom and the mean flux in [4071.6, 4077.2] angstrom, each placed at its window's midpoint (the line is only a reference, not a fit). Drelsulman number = 4033.33 angstrom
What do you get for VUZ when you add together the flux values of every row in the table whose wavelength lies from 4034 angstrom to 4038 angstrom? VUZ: 36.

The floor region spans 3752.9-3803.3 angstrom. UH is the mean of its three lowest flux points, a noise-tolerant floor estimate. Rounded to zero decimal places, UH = 8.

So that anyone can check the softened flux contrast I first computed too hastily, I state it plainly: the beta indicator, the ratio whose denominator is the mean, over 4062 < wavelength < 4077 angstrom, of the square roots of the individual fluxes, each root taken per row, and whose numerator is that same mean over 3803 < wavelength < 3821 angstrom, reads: 0.750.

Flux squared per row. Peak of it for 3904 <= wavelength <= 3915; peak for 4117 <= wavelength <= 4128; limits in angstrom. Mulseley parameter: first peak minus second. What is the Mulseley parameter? -163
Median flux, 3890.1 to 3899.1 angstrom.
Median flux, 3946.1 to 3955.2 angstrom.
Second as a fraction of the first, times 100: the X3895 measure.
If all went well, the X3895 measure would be 110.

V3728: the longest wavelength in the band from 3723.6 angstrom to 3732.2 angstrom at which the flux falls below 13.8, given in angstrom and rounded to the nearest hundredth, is 3731.33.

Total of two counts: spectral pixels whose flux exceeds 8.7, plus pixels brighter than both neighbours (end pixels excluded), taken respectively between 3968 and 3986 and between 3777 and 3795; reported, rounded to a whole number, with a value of 8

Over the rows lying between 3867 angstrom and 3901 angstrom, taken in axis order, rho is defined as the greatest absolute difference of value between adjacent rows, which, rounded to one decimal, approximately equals 1.5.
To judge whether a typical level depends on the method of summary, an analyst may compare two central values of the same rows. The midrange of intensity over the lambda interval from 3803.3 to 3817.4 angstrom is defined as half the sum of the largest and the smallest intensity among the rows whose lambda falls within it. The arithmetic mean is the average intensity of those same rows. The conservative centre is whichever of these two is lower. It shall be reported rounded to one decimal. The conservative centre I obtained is 10.0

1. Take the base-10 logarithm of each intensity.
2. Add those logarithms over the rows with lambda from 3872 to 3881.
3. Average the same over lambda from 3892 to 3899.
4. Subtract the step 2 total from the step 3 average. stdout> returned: -4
